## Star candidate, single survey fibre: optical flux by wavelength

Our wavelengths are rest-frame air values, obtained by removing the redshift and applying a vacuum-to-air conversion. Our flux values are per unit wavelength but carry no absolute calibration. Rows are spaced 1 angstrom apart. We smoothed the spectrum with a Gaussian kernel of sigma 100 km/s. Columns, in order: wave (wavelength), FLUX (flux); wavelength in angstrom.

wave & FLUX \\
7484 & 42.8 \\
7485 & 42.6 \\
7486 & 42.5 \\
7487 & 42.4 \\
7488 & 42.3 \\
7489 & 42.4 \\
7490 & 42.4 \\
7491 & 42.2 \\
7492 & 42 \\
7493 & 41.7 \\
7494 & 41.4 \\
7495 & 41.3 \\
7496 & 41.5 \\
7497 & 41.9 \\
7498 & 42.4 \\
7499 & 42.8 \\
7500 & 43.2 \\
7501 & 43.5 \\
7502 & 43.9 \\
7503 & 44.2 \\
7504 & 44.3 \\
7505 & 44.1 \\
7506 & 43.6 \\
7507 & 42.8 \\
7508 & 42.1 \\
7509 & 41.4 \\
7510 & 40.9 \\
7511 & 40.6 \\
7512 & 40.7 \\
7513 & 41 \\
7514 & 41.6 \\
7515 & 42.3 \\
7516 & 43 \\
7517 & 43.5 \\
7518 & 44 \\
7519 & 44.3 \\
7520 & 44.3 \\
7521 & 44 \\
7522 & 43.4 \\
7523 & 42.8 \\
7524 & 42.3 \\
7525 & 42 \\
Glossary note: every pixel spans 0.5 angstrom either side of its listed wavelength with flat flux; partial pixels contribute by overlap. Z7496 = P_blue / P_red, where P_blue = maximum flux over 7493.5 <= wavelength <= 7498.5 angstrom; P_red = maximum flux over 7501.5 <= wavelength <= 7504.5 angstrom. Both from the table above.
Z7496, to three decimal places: 0.957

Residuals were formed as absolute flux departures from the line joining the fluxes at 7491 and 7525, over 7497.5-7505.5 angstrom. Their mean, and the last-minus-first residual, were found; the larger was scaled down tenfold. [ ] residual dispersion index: 0.17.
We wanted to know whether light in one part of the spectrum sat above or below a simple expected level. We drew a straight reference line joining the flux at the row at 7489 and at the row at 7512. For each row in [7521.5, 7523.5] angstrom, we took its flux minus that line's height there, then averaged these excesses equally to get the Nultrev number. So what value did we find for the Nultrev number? 3.2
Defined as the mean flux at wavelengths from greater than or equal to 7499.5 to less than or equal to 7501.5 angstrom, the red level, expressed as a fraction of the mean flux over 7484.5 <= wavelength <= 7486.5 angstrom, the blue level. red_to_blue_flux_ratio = 1.02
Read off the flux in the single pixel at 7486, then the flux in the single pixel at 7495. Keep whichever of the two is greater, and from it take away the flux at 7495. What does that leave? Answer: 1.2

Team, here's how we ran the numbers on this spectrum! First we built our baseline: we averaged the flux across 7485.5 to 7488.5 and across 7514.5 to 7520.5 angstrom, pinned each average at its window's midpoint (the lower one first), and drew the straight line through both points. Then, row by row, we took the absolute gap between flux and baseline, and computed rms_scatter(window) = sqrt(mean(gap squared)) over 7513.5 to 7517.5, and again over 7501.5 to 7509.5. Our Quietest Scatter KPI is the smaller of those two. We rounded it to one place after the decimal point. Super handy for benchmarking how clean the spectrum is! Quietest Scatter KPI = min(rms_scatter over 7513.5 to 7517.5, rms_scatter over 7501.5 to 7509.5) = 1.1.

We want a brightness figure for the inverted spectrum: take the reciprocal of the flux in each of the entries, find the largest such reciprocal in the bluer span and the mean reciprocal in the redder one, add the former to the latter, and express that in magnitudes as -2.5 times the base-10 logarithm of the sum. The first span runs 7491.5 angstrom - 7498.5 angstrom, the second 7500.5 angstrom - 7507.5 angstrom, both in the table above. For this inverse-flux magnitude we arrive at 3.32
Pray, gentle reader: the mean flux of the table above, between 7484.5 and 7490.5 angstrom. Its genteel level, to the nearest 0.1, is 42.4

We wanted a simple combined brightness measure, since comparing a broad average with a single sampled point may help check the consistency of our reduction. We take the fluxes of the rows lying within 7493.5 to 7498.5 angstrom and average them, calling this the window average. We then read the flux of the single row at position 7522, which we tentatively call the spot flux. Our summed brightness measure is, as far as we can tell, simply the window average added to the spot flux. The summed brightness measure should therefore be 85.1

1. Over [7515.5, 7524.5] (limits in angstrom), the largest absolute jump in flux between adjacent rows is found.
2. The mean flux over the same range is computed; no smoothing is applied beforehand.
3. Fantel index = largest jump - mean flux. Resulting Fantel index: -42.9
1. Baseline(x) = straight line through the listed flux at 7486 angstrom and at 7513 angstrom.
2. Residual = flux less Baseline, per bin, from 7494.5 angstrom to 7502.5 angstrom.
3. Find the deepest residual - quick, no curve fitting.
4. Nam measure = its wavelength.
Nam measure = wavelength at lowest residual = 7495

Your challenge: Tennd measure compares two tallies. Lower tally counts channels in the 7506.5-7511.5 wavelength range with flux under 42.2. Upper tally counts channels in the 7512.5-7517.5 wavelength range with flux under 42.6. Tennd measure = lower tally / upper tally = 1.3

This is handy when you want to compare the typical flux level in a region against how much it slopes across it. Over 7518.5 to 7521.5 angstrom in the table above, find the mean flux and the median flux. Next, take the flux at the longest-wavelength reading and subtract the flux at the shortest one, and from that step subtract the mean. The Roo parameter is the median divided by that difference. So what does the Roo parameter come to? -1.00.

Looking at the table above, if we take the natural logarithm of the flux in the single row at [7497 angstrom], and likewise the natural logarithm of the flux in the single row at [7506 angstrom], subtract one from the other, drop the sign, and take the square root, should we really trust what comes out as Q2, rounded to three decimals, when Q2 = 0.199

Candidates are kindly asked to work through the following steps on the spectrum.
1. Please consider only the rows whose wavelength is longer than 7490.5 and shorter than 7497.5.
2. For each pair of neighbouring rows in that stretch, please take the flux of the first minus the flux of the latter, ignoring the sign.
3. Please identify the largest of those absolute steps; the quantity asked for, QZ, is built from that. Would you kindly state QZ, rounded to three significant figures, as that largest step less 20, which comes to -19.6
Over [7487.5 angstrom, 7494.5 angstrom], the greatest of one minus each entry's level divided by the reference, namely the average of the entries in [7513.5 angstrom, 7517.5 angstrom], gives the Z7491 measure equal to 0.028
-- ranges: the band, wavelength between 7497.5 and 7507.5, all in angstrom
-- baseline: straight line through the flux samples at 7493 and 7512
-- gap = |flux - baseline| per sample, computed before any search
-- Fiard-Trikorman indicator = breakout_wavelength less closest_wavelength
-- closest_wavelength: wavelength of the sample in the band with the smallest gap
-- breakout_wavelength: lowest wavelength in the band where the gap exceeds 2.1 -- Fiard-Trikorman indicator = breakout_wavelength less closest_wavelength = 3 angstrom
